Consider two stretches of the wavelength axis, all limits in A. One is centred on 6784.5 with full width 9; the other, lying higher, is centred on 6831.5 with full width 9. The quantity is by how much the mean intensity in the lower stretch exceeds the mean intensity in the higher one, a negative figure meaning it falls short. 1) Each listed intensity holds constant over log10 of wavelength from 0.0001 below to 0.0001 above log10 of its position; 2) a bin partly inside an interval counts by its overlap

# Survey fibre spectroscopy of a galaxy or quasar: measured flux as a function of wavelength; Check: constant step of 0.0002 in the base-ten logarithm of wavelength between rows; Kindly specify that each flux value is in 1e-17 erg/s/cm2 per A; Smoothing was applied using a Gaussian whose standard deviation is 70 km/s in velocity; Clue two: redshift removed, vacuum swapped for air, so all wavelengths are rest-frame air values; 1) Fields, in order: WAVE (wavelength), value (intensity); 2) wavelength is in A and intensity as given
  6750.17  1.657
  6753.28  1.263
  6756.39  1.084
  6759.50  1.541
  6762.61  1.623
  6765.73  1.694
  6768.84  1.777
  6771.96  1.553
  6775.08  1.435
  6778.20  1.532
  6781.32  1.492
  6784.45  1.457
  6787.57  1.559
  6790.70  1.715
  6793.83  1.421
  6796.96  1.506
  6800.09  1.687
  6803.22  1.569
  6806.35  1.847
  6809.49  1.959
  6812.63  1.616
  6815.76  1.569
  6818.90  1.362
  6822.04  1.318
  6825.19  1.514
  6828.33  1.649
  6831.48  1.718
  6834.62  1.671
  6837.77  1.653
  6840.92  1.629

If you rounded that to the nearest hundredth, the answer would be -0.18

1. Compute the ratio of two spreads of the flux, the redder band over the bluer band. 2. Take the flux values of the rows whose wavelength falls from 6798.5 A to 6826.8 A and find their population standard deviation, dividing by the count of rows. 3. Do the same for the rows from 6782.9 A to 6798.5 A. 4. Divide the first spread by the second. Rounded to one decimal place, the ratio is 1.9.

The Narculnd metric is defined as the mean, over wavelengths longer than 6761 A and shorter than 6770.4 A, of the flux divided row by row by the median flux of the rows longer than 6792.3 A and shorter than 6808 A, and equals 1.08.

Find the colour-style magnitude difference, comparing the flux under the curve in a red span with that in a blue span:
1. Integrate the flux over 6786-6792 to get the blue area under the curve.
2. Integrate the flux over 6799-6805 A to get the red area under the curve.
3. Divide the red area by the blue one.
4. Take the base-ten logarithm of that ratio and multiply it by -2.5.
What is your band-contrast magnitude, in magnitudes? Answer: 0.00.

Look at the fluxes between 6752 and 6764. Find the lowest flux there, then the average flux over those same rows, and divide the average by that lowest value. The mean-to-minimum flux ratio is 1.27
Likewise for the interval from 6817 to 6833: 1.15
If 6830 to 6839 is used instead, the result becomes 1.02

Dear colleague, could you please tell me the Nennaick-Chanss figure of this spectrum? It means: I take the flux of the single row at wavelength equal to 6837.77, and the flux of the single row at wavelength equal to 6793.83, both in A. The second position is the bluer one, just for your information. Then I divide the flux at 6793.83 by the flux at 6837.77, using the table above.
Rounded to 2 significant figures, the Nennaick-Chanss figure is 0.86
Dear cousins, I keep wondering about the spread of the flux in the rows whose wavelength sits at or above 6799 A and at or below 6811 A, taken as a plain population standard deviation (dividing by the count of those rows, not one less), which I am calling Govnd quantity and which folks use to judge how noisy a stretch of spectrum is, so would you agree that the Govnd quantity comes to 0.15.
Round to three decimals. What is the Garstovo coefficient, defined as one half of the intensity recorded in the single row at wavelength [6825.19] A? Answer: 0.757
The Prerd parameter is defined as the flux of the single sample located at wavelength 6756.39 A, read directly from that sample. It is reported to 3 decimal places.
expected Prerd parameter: 1.084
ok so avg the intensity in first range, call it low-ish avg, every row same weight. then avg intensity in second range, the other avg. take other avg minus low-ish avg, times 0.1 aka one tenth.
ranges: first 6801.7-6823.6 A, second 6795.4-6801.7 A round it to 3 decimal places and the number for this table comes -0.001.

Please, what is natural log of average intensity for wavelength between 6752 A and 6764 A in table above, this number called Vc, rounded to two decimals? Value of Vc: 0.32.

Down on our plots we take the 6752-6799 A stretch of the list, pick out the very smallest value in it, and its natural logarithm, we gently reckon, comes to 0.081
